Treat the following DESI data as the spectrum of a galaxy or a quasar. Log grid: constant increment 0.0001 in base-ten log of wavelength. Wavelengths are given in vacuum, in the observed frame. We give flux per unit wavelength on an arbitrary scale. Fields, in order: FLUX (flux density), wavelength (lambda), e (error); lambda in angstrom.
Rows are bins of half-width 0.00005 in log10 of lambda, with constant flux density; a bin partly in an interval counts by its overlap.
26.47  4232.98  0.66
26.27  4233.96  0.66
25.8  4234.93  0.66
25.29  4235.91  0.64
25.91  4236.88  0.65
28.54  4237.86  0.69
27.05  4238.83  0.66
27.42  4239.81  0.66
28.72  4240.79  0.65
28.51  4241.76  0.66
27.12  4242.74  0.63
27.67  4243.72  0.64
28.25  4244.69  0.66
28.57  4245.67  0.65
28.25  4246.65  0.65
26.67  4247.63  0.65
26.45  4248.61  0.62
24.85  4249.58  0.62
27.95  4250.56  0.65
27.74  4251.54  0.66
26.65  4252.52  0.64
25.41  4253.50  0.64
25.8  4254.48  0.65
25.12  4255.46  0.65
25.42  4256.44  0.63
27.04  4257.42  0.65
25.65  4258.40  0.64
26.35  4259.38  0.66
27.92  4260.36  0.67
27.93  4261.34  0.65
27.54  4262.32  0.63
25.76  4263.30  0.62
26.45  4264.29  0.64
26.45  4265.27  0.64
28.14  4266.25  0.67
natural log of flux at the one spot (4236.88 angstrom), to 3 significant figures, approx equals 3.25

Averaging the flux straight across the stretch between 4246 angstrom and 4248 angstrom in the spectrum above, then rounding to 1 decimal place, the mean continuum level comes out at 27.5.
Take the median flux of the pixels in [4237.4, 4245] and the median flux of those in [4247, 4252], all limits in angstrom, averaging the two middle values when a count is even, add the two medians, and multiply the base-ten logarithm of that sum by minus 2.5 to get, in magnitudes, -4.344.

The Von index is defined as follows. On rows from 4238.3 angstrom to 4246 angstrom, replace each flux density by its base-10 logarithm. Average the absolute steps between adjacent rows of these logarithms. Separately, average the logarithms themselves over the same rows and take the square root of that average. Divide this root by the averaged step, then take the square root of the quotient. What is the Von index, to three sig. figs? 10.7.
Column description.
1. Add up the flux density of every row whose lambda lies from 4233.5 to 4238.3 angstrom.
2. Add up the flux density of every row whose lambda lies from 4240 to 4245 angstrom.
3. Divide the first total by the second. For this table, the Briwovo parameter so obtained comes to 0.94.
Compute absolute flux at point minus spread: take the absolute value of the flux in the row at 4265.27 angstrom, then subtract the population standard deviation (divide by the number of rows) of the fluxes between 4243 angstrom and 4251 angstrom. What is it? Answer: 25.3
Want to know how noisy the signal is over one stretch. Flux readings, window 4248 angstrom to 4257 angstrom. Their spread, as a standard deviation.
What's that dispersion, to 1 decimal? 1.1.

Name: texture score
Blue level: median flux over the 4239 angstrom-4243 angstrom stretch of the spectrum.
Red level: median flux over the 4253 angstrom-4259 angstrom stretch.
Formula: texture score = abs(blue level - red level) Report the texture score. 2.43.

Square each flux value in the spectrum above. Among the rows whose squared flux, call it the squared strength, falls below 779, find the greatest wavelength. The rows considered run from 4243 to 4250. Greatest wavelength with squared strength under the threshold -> 4249.58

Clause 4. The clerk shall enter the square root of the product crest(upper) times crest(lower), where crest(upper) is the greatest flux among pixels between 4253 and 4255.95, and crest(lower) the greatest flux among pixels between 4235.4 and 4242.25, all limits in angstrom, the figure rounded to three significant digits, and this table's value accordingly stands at 27.2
